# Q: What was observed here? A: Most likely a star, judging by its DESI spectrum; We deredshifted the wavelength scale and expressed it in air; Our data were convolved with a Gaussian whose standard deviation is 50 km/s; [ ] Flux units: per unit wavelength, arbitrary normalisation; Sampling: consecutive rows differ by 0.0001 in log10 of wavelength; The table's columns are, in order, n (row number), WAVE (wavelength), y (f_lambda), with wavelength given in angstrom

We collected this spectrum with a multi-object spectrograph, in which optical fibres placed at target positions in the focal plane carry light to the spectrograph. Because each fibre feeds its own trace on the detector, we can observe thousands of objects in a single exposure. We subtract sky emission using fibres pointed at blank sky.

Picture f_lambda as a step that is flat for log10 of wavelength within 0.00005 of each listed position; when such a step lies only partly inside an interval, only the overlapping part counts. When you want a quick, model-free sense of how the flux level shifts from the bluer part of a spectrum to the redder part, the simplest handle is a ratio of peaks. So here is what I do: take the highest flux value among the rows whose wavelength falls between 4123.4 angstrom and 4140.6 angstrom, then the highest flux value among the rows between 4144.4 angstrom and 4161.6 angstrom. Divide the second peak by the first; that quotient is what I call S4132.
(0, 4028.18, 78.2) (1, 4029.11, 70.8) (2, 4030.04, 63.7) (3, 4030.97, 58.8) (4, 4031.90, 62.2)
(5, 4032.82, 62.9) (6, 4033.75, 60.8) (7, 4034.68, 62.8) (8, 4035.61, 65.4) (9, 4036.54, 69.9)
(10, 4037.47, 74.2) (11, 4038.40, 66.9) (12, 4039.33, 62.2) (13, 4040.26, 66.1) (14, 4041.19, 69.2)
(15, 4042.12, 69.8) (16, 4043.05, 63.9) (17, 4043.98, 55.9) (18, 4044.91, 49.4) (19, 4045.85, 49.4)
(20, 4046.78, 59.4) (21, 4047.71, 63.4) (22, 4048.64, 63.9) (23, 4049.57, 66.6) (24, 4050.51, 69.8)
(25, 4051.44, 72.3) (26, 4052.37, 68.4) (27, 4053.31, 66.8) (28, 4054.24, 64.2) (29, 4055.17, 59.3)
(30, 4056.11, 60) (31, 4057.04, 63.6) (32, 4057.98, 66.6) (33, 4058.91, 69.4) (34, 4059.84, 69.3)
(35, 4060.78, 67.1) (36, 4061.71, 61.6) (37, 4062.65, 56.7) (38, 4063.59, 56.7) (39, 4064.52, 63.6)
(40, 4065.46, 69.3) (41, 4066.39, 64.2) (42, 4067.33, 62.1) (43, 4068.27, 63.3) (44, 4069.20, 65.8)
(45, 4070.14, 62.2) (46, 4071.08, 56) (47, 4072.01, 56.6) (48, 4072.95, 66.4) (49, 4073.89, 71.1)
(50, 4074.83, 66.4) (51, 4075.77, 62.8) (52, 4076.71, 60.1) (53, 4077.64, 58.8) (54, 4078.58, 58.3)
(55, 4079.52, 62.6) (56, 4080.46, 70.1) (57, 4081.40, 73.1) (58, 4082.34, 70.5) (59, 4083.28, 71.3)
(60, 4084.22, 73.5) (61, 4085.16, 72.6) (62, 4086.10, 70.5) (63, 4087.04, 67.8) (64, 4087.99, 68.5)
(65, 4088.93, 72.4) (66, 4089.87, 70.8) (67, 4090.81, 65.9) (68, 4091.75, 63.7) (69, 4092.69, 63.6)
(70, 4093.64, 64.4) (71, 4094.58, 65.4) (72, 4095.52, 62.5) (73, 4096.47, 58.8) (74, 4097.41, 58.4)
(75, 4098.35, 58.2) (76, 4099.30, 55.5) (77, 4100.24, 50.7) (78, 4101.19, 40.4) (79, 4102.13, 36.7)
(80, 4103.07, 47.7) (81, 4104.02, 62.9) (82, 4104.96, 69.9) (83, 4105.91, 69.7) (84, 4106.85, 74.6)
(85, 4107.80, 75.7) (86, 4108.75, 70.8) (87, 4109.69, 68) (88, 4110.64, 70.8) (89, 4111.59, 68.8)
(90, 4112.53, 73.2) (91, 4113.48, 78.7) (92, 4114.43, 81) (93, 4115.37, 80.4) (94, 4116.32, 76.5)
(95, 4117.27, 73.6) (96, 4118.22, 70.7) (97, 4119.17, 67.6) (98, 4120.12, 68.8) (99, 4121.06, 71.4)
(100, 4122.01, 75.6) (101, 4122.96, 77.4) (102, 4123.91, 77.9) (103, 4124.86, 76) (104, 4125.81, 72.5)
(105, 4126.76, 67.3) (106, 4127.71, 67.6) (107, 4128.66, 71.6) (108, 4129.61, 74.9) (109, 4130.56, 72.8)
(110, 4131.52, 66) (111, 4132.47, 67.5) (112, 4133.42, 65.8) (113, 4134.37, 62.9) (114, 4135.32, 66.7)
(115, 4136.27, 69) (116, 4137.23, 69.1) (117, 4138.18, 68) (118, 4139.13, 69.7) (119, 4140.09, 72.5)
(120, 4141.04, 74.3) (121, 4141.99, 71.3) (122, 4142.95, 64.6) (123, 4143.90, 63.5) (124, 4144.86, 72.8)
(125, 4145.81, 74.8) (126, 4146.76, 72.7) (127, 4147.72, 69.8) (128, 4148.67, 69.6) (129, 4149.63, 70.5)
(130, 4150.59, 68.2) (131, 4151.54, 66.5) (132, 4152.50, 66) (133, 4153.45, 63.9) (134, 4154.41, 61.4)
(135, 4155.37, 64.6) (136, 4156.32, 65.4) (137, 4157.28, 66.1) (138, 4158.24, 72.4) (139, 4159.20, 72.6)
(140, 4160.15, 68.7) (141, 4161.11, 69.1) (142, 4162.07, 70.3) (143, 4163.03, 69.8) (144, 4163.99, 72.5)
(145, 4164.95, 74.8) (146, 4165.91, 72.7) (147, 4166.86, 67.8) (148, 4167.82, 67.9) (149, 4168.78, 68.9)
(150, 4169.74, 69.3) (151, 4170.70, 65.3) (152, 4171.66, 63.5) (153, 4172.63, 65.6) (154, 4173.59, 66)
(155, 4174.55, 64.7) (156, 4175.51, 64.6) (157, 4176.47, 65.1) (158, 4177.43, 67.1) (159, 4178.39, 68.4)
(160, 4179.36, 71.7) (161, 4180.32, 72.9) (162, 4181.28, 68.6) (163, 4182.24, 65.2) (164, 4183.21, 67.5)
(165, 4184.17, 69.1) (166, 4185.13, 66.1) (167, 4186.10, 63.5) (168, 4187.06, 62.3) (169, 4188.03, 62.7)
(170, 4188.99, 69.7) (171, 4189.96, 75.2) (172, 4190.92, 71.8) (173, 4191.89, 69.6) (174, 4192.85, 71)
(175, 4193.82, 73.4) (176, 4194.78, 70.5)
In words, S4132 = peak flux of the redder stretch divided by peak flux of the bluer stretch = 0.96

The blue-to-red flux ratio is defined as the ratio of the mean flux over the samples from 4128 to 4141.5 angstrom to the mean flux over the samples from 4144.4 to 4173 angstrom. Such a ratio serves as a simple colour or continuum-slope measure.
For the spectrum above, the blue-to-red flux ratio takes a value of 1.01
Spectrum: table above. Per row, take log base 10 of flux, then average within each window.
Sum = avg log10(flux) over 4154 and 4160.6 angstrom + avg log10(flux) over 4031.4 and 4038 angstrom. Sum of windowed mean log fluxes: 3.64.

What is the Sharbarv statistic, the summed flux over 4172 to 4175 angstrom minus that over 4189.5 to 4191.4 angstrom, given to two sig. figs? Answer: 49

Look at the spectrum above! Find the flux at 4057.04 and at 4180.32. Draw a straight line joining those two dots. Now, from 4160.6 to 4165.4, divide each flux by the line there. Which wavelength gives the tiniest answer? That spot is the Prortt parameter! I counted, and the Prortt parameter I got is 4161.11 angstrom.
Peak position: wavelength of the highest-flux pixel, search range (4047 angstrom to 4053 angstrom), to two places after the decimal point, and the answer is 4051.44 angstrom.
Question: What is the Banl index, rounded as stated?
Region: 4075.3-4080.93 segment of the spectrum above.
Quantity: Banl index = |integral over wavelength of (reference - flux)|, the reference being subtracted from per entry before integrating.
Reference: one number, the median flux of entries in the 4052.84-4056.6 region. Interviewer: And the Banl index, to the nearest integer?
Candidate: 0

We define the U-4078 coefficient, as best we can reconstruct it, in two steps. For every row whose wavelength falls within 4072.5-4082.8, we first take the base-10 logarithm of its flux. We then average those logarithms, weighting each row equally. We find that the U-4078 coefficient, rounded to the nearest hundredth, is 1.81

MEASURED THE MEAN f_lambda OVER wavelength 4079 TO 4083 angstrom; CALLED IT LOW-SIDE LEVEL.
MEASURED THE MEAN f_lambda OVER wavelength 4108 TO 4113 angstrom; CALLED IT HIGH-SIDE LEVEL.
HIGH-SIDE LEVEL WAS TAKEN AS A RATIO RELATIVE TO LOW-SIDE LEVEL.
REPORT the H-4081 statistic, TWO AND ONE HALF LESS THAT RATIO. 1.48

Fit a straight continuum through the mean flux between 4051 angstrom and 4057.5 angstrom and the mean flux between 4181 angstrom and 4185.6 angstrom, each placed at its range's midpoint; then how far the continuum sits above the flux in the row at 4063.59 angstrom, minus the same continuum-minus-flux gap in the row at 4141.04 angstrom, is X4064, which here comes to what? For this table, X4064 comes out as 16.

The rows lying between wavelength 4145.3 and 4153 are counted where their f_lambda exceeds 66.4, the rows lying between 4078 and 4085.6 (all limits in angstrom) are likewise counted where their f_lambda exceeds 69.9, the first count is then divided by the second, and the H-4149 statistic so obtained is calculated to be 1.2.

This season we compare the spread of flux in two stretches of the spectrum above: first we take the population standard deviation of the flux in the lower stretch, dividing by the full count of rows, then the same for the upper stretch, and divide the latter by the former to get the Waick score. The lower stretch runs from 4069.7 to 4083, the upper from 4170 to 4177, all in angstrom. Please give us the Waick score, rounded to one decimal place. 0.1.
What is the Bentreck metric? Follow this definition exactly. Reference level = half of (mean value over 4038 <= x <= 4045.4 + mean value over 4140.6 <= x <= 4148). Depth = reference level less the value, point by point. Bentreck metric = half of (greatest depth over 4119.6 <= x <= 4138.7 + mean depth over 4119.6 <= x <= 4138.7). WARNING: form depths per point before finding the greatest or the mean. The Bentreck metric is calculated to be 0.0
